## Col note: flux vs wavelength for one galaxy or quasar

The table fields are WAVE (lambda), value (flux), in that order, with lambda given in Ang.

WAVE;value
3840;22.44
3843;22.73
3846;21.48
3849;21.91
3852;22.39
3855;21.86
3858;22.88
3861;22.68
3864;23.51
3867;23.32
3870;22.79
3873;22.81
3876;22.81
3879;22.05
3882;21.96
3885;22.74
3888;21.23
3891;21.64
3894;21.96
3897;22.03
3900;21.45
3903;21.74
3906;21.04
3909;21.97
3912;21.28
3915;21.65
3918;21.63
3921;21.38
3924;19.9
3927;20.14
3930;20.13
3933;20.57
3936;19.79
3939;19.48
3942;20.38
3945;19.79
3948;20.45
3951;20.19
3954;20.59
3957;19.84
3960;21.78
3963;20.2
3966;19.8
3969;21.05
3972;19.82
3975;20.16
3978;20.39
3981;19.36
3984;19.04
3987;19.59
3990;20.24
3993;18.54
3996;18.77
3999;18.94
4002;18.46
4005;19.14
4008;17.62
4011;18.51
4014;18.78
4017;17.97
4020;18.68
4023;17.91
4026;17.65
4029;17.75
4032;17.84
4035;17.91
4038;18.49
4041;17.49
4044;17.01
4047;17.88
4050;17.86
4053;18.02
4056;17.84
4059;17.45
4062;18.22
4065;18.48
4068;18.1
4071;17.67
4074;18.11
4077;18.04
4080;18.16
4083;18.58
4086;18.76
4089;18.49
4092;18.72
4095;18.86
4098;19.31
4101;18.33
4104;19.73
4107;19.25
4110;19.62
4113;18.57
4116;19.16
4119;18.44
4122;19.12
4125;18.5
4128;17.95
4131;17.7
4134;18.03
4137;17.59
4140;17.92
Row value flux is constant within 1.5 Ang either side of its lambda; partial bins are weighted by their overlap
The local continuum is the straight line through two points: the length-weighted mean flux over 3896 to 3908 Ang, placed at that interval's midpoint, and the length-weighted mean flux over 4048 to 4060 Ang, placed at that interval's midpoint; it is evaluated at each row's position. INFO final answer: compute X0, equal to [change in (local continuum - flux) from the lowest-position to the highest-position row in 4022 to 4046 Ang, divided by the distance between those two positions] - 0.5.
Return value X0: -0.48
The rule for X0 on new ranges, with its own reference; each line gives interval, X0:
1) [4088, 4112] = -0.58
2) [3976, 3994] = -0.40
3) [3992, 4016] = -0.54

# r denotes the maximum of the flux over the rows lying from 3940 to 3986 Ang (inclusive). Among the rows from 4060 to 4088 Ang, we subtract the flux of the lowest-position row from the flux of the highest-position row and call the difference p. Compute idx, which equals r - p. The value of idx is 21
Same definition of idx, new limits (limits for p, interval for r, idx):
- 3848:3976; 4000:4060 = 21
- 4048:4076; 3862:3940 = 23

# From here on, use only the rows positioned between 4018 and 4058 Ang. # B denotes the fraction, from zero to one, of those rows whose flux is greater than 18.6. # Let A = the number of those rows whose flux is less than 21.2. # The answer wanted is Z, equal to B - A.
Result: -12.9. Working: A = 13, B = 0.1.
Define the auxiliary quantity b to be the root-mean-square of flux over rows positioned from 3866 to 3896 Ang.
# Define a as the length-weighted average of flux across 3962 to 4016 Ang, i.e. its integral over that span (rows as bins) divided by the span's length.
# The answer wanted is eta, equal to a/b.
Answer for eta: 0.866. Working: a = 19.3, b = 22.3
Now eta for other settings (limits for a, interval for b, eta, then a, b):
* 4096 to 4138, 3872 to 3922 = 0.855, 18.7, 21.9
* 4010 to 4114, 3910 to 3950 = 0.891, 18.3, 20.5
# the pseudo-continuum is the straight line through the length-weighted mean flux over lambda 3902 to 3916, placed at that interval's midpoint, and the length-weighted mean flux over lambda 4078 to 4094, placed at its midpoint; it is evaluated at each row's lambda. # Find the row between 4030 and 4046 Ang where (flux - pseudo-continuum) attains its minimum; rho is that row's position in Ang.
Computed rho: 4044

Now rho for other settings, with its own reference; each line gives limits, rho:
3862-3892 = 3888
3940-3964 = 3945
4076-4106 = 4077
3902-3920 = 3906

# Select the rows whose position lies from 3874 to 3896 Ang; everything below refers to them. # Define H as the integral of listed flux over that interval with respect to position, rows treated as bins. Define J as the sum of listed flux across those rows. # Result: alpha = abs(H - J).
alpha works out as 331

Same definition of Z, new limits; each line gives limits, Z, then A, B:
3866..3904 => 1.0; 0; 1.0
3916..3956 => -10.0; 11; 1.0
